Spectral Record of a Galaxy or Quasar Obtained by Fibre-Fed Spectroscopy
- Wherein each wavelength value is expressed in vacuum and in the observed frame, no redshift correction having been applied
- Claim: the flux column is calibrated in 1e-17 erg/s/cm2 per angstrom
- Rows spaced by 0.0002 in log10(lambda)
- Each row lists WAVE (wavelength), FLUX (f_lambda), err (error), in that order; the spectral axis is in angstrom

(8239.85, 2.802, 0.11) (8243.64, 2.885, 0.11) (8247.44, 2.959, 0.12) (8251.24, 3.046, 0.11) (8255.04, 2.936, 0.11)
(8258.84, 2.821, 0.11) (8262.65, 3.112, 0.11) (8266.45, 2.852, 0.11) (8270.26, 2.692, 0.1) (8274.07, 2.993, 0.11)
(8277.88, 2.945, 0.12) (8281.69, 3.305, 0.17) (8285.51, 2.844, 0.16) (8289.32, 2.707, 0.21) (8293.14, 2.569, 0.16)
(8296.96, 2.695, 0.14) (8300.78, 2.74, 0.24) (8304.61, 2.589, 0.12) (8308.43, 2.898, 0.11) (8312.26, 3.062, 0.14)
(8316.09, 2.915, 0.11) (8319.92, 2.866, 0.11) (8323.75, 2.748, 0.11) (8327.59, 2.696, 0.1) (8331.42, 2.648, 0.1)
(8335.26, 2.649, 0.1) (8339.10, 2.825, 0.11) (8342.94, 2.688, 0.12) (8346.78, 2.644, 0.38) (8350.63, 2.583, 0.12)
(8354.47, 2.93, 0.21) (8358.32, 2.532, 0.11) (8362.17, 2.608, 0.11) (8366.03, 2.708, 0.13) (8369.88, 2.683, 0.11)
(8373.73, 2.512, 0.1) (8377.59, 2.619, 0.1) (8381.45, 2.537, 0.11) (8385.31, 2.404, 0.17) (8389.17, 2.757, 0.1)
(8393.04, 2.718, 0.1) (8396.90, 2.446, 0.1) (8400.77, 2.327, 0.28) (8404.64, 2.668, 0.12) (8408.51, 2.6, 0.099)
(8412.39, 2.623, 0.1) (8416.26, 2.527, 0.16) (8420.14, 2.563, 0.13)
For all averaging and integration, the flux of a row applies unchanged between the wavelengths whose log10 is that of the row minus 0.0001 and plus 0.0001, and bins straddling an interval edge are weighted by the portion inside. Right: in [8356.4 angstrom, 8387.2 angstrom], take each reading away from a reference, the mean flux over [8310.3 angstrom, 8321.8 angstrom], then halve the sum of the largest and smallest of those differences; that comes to 0.39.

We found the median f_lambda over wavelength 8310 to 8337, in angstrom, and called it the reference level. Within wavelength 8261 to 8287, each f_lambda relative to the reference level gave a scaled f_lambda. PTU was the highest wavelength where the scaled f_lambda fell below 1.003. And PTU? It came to 8270.26 angstrom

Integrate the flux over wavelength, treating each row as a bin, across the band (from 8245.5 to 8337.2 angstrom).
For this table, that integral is 261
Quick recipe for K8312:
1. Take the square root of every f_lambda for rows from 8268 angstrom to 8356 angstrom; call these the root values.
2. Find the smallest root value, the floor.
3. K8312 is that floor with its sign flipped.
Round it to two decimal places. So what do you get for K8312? -1.60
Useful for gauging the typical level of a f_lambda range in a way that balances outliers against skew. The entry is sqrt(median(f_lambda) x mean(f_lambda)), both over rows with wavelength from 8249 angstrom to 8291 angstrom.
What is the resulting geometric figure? 2.93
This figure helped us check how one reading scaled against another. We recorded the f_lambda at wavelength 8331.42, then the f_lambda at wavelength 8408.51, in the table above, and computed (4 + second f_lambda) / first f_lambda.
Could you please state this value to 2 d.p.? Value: 2.49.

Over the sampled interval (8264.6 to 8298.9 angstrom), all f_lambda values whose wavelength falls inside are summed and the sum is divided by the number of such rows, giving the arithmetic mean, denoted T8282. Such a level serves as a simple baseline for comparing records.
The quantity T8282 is 2.84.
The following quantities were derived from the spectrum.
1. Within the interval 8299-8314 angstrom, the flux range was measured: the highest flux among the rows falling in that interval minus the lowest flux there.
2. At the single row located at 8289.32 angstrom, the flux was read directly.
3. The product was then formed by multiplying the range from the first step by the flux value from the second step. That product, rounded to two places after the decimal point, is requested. 1.28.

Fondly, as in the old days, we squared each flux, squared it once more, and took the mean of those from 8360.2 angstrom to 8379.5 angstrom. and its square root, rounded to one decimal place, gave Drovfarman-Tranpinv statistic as 6.9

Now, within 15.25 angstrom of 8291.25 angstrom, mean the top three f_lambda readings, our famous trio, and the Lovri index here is 3.03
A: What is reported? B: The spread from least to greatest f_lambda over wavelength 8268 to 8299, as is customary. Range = 0.74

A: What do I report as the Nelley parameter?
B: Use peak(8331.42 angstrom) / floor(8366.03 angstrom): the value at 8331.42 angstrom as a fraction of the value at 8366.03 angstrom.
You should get 0.98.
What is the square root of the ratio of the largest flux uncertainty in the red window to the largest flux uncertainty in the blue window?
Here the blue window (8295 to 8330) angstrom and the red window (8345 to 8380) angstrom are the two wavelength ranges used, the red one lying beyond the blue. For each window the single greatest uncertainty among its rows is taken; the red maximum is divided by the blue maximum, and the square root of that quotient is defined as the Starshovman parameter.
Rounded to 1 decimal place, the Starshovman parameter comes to 1.3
